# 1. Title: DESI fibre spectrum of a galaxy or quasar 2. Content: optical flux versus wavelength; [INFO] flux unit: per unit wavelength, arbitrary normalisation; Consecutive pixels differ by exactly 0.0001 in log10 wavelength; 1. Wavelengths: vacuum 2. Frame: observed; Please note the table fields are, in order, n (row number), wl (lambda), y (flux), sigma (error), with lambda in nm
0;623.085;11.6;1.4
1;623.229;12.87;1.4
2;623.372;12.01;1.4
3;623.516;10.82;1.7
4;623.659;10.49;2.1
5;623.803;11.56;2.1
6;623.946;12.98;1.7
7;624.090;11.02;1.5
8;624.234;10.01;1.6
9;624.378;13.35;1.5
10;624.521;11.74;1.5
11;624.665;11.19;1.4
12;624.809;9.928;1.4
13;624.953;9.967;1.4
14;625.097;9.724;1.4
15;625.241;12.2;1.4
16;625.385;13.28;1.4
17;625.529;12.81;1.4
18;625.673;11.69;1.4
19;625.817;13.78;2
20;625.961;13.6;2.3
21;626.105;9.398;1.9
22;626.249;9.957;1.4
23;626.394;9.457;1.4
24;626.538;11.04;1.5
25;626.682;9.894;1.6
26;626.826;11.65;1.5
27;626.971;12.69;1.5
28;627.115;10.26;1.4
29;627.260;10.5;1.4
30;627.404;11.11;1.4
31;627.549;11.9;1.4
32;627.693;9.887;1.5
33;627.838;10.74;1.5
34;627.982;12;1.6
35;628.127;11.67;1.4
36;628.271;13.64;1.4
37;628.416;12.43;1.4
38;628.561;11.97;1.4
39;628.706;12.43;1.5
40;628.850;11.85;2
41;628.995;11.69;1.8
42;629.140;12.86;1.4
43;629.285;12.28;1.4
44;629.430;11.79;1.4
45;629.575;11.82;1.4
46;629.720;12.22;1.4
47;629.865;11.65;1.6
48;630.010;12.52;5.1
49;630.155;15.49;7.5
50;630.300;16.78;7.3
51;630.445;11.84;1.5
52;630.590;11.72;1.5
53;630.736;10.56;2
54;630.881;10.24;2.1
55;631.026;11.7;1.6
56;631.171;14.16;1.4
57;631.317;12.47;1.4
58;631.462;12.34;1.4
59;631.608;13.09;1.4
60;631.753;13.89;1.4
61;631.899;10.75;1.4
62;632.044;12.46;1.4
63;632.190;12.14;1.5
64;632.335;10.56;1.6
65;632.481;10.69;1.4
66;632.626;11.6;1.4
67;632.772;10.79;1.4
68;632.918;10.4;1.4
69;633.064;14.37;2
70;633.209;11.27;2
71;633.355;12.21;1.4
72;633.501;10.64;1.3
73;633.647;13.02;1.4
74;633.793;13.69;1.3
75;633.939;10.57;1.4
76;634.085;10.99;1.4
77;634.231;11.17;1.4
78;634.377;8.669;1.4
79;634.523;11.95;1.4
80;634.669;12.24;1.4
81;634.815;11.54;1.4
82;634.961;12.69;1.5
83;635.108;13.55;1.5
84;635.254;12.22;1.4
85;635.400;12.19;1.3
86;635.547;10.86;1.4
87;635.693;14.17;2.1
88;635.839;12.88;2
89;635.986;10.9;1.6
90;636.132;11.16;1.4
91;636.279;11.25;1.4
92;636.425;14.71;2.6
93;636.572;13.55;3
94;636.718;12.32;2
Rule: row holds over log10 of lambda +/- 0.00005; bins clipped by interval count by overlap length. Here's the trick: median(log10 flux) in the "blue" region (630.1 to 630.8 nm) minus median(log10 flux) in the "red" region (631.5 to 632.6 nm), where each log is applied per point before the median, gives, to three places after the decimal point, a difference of -0.011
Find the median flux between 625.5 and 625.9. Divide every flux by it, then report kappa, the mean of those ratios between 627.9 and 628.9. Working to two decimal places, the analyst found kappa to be 0.96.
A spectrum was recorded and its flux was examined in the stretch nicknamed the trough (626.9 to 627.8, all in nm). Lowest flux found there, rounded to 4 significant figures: 9.887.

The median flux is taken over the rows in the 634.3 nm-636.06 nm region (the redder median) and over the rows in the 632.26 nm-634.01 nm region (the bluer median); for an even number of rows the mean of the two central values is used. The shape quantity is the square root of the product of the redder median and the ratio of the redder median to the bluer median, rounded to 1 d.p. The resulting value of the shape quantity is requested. 3.7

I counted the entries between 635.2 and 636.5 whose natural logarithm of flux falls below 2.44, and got 4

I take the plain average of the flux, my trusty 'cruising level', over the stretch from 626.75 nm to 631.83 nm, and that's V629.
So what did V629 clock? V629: 12.2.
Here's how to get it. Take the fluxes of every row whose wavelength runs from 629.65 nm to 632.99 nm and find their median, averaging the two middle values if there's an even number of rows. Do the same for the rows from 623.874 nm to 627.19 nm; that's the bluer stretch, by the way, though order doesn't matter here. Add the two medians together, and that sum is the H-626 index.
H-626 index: 23.03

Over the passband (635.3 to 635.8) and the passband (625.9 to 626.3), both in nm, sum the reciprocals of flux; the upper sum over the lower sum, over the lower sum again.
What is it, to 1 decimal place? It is 3.1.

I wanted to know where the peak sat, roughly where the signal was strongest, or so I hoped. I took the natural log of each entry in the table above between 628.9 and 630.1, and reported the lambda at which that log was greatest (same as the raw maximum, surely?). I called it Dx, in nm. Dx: 629.140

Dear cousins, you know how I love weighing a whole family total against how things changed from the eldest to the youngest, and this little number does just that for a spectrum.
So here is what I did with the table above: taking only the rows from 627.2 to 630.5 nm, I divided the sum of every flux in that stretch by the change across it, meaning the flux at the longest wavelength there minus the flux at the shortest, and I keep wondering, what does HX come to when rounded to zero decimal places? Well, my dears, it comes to 210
